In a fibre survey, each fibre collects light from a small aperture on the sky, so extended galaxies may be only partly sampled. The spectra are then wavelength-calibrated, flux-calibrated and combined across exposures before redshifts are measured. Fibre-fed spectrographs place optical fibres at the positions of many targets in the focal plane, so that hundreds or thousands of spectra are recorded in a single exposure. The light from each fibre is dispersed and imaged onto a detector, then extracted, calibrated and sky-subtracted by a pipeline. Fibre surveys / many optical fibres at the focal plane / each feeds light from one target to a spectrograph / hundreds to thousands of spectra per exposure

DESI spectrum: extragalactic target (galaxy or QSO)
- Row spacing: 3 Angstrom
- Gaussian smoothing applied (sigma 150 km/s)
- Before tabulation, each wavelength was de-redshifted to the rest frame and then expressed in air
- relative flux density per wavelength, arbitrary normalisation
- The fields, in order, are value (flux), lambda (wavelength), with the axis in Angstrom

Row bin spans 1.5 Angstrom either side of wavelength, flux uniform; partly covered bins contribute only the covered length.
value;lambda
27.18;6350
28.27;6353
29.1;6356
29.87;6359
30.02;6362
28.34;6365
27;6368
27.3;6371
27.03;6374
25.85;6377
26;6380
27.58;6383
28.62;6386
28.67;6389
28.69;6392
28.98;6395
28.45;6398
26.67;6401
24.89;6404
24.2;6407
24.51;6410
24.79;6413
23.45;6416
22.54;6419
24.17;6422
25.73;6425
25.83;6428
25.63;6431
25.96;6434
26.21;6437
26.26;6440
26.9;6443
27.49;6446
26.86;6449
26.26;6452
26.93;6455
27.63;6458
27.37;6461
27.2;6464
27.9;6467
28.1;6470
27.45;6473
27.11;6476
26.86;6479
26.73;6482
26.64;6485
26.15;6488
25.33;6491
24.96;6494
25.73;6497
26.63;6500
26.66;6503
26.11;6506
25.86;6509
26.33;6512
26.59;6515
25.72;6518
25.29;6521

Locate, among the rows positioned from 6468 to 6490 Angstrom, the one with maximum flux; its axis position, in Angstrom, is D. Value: 6470 Angstrom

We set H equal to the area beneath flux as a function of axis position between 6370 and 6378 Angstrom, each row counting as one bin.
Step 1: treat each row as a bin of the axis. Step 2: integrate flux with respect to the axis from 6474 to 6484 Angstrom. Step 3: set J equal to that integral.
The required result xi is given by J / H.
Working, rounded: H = 214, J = 269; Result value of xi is 1.26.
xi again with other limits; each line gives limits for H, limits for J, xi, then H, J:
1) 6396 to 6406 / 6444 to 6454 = 1.01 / 267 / 269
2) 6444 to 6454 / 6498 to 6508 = 0.98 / 269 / 264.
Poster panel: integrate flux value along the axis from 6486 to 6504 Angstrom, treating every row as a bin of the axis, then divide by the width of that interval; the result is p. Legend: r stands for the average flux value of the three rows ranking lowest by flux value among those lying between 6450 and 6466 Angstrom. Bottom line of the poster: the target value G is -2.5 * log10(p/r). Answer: 0.04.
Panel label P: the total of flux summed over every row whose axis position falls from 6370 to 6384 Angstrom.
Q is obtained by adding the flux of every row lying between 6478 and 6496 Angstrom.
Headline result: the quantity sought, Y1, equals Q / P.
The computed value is 1.2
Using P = 134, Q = 157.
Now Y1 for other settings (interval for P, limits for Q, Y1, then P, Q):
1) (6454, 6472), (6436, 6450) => 0.8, 165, 134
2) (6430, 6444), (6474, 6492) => 1.2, 131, 159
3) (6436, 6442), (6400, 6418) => 2.8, 52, 149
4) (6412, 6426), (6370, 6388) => 1.3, 121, 162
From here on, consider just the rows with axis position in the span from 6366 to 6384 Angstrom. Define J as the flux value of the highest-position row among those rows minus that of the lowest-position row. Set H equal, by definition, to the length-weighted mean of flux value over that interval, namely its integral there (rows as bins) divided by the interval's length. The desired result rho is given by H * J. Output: 16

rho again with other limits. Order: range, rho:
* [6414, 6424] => 17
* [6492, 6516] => 43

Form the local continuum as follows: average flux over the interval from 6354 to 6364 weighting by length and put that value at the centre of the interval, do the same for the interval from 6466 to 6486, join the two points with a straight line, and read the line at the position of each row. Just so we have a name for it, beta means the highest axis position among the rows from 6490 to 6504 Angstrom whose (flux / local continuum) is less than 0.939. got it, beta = 6494 Angstrom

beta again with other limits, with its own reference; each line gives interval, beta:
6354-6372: 6371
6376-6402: 6401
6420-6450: 6437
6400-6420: 6419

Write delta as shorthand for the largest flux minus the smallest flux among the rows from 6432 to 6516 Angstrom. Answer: 3.1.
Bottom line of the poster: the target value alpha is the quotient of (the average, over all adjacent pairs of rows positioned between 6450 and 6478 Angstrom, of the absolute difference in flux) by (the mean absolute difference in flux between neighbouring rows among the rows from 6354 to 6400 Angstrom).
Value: 0.7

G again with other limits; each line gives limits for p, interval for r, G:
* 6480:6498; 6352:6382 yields 0.01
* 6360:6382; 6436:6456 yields -0.05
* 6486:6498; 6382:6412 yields -0.05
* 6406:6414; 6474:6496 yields 0.04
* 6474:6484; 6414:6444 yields -0.15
